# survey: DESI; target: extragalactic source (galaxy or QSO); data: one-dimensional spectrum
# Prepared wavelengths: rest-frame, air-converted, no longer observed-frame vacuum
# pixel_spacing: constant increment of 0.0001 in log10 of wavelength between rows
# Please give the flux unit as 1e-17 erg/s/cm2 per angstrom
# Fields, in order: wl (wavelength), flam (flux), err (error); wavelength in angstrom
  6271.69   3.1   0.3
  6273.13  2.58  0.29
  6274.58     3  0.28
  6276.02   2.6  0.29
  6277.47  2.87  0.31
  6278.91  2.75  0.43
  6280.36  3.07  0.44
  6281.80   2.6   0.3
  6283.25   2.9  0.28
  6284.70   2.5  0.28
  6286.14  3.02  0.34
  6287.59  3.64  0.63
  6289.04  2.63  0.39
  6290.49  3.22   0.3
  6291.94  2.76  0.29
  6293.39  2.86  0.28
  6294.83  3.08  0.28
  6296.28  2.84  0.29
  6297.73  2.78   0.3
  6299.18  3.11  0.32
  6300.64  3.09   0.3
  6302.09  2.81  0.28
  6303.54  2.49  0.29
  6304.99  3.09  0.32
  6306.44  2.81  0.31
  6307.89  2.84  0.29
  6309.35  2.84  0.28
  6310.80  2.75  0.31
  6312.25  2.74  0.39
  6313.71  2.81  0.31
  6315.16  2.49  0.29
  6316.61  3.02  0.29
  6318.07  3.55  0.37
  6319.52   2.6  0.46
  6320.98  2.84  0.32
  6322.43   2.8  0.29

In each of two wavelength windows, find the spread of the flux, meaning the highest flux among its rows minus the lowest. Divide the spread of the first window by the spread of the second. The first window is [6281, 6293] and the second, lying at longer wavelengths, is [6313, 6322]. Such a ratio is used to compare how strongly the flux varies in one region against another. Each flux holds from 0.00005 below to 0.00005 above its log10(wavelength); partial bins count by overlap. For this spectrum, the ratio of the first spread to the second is 1.1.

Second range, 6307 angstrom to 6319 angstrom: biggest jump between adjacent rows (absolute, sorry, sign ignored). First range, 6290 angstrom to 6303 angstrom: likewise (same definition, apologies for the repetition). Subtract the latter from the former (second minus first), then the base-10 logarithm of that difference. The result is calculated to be -1.2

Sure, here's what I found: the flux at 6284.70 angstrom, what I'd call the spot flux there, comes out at 2.5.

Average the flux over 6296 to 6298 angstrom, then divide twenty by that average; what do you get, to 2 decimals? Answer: 7.12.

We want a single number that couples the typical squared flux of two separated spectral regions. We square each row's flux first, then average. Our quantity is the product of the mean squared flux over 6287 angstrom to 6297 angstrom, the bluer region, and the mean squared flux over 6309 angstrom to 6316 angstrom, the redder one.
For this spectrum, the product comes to 68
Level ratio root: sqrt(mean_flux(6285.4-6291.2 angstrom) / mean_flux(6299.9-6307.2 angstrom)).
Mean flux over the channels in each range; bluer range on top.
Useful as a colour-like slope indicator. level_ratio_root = 1.05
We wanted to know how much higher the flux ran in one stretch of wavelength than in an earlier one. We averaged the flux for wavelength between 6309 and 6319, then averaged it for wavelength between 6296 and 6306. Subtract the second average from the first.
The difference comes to 0.00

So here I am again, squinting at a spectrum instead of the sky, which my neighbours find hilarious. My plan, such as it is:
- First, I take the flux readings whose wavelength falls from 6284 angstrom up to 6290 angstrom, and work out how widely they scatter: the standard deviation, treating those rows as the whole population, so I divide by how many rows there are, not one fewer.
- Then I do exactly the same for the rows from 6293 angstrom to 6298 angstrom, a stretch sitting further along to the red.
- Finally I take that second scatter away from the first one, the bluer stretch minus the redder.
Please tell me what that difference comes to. 0.33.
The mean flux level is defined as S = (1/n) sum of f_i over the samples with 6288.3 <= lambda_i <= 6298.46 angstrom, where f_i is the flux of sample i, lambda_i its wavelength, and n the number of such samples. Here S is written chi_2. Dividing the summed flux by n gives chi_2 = 2.88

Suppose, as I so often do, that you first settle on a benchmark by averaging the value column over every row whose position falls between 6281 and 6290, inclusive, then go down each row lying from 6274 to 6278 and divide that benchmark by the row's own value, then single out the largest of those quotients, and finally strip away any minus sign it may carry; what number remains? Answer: 1.11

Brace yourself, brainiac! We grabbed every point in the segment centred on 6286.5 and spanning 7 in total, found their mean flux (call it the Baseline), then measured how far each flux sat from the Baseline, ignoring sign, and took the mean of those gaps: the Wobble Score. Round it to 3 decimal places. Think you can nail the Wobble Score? 0.314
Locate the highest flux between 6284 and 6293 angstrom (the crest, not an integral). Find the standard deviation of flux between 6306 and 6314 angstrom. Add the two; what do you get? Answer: 3.68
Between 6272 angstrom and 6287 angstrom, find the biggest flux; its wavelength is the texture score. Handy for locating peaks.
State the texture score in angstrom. 6280.36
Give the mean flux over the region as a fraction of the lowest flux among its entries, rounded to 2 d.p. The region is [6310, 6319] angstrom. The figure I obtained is 1.16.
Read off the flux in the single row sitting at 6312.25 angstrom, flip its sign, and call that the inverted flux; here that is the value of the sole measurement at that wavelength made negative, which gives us -2.7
